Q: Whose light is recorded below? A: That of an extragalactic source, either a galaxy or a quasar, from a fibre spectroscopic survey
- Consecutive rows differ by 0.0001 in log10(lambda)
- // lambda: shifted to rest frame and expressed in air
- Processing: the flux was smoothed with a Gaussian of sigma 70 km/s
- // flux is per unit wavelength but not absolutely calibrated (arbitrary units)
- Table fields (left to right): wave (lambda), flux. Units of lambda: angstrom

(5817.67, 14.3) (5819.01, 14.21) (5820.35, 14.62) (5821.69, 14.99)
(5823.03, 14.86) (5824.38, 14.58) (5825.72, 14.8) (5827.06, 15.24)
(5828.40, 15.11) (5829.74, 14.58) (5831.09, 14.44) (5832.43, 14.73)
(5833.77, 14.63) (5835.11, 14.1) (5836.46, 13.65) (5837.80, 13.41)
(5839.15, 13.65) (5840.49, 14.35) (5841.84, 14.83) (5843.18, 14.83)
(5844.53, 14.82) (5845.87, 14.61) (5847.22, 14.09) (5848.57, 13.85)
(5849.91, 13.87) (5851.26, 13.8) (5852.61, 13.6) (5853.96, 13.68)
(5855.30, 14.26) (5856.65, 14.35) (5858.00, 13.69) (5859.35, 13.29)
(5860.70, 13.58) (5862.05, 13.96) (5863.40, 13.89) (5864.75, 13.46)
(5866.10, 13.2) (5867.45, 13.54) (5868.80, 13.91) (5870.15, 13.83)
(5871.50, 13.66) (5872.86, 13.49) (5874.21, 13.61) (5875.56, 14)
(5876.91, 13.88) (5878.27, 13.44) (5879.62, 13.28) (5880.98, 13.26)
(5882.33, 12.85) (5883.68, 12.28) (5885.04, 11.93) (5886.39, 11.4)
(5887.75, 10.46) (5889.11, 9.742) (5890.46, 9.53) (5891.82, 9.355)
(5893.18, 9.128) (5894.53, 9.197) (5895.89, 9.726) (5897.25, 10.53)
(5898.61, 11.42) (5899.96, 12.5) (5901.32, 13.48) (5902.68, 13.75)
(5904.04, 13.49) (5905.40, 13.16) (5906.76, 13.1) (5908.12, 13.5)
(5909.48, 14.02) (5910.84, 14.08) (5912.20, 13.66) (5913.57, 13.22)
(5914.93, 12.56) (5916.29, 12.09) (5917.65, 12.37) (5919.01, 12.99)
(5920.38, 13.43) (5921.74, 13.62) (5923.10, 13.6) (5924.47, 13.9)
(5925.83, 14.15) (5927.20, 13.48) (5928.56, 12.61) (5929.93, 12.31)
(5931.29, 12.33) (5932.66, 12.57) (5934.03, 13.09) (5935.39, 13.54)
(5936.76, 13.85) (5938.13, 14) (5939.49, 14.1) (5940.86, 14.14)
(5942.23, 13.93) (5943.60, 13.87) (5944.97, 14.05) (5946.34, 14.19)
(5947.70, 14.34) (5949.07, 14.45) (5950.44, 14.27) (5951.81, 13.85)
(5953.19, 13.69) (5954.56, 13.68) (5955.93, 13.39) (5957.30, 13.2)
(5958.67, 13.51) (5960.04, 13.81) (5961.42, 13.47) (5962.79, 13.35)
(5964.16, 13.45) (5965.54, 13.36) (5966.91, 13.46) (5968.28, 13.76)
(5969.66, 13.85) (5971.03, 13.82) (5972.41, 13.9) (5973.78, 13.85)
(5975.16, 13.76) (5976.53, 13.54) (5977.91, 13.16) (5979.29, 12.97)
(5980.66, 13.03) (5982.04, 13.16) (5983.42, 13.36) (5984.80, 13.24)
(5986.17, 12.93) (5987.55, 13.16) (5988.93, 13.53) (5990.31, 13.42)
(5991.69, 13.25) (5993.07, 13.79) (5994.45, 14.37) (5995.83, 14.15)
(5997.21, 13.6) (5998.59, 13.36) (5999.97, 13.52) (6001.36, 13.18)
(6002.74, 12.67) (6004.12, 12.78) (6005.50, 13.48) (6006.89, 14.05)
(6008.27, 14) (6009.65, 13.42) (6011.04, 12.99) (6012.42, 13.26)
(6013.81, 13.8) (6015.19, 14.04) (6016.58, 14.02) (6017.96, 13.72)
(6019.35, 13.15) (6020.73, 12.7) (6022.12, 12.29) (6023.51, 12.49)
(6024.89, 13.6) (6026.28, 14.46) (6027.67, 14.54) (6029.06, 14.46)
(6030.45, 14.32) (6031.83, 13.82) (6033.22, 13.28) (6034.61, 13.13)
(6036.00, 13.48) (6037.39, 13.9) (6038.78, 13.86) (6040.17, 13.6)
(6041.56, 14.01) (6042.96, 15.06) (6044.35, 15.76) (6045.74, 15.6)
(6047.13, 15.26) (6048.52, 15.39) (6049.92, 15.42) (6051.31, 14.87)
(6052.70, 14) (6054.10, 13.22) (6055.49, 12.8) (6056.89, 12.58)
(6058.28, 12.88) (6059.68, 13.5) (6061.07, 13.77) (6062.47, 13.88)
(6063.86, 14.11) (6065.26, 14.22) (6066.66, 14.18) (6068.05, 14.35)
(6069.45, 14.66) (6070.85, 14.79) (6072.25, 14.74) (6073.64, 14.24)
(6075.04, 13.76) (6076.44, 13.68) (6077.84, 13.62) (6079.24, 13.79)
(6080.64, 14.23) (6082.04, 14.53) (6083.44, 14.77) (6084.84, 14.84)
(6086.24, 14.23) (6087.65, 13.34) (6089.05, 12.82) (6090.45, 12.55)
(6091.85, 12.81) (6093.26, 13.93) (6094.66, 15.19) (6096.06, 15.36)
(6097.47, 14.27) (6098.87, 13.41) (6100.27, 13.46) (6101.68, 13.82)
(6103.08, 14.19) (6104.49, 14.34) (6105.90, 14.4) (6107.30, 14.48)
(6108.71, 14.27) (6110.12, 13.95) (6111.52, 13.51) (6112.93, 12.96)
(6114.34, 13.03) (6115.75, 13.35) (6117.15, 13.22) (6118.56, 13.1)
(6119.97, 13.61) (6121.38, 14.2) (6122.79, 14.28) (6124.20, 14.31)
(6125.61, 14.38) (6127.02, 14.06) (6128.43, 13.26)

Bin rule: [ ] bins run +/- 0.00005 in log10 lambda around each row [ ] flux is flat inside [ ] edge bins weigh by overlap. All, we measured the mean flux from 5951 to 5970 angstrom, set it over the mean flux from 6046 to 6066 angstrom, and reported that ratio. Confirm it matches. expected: 0.97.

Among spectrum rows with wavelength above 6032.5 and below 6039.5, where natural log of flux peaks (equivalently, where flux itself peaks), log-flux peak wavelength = 6037.39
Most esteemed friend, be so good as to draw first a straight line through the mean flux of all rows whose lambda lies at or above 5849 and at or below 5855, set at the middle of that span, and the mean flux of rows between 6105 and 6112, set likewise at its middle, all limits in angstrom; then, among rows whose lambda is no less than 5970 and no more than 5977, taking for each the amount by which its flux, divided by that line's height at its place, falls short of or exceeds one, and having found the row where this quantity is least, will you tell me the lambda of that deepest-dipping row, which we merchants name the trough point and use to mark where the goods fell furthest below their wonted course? 5976.53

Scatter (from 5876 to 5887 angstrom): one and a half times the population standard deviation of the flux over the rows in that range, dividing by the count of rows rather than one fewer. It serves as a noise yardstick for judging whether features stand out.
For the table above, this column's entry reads 1.2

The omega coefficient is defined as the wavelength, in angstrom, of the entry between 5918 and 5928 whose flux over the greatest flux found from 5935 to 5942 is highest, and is 5925.83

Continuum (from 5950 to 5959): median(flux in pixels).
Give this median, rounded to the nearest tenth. 13.7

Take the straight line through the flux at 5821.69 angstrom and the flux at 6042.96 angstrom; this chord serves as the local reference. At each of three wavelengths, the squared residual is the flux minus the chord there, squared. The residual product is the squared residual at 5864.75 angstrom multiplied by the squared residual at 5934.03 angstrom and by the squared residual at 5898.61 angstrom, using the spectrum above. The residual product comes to 115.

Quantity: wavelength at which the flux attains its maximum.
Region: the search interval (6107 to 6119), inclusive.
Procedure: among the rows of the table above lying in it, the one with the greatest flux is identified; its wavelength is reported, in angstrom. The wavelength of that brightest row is 6107.30 angstrom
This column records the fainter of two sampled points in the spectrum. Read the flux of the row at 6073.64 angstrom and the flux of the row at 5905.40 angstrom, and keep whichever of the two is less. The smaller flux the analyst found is 13.2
